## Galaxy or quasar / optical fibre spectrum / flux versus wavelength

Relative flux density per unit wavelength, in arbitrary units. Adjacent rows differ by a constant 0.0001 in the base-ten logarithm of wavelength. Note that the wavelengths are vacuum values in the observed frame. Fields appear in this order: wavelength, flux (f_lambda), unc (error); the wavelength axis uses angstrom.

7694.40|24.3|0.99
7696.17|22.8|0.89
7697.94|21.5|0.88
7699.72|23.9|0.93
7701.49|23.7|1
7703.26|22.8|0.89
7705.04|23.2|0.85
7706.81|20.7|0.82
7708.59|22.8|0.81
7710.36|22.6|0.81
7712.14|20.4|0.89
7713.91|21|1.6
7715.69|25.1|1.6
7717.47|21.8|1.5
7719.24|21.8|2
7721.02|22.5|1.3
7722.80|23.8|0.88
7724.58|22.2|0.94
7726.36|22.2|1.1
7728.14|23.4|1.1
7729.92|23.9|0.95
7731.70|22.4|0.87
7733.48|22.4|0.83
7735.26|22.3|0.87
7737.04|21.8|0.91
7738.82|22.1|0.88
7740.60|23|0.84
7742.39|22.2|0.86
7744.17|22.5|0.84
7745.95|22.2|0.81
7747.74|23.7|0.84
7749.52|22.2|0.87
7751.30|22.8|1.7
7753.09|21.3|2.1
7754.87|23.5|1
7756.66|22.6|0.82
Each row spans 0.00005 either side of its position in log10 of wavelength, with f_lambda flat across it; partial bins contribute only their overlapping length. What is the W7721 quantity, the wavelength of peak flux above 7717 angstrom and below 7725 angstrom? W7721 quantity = 7722.80 angstrom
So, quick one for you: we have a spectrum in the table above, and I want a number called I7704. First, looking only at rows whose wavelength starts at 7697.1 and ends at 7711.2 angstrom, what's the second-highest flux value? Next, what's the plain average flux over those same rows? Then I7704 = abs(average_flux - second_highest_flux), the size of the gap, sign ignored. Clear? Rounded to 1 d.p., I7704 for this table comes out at 1.0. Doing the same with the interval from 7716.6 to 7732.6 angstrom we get 1.1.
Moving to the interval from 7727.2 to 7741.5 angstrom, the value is 0.7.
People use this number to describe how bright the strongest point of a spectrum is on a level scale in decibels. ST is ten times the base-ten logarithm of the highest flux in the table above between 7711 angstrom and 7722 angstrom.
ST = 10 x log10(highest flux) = 14.0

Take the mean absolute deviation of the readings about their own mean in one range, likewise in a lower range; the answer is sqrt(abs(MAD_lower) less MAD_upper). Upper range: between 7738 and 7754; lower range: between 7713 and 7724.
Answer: 0.83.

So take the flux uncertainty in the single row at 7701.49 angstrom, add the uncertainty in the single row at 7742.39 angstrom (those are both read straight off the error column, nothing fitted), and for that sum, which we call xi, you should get 1.86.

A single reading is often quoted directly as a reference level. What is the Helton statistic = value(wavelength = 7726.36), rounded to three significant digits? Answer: 22.2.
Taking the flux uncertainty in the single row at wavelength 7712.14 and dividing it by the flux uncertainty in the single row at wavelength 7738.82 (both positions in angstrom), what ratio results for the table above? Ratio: 1.0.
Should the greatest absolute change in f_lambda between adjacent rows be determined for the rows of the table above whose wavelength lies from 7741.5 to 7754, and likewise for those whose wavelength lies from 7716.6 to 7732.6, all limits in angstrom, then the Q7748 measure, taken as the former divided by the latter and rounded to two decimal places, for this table 0.94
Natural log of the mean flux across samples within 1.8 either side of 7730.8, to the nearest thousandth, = 3.142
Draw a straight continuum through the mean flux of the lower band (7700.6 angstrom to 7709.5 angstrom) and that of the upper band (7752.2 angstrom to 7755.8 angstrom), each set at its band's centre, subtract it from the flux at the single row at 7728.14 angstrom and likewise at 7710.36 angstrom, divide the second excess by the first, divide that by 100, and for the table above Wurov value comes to 0.000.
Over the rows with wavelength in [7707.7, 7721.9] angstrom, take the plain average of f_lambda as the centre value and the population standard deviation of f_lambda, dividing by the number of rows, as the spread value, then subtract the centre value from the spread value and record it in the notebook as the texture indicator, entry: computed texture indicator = -20.9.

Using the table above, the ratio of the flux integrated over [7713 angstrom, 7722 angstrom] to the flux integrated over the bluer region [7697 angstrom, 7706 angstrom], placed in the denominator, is 1.0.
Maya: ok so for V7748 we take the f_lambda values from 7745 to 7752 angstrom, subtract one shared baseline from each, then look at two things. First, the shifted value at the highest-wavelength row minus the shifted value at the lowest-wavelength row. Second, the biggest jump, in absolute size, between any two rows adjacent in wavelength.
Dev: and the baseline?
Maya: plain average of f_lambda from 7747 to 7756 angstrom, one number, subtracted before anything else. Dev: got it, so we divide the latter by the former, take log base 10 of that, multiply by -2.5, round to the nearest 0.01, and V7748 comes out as -0.99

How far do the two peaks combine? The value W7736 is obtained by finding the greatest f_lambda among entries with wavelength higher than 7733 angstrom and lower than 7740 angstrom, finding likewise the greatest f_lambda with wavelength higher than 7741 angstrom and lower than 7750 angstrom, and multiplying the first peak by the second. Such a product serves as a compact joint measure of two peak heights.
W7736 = 531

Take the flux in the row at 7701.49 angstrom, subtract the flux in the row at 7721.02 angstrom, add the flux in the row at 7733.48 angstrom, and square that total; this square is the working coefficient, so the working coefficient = 557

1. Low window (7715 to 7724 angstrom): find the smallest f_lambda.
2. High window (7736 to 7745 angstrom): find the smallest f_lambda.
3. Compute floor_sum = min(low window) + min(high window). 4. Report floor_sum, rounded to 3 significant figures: 43.6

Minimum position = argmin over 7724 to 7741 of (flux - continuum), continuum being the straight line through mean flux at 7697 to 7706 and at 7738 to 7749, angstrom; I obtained 7737.04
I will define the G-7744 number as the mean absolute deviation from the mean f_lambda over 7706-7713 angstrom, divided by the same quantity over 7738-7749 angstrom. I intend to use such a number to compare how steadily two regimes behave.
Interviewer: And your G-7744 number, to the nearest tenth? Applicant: 2.2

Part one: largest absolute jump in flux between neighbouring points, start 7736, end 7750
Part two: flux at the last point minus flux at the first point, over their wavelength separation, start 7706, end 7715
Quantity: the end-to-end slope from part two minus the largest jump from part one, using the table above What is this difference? -1.5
